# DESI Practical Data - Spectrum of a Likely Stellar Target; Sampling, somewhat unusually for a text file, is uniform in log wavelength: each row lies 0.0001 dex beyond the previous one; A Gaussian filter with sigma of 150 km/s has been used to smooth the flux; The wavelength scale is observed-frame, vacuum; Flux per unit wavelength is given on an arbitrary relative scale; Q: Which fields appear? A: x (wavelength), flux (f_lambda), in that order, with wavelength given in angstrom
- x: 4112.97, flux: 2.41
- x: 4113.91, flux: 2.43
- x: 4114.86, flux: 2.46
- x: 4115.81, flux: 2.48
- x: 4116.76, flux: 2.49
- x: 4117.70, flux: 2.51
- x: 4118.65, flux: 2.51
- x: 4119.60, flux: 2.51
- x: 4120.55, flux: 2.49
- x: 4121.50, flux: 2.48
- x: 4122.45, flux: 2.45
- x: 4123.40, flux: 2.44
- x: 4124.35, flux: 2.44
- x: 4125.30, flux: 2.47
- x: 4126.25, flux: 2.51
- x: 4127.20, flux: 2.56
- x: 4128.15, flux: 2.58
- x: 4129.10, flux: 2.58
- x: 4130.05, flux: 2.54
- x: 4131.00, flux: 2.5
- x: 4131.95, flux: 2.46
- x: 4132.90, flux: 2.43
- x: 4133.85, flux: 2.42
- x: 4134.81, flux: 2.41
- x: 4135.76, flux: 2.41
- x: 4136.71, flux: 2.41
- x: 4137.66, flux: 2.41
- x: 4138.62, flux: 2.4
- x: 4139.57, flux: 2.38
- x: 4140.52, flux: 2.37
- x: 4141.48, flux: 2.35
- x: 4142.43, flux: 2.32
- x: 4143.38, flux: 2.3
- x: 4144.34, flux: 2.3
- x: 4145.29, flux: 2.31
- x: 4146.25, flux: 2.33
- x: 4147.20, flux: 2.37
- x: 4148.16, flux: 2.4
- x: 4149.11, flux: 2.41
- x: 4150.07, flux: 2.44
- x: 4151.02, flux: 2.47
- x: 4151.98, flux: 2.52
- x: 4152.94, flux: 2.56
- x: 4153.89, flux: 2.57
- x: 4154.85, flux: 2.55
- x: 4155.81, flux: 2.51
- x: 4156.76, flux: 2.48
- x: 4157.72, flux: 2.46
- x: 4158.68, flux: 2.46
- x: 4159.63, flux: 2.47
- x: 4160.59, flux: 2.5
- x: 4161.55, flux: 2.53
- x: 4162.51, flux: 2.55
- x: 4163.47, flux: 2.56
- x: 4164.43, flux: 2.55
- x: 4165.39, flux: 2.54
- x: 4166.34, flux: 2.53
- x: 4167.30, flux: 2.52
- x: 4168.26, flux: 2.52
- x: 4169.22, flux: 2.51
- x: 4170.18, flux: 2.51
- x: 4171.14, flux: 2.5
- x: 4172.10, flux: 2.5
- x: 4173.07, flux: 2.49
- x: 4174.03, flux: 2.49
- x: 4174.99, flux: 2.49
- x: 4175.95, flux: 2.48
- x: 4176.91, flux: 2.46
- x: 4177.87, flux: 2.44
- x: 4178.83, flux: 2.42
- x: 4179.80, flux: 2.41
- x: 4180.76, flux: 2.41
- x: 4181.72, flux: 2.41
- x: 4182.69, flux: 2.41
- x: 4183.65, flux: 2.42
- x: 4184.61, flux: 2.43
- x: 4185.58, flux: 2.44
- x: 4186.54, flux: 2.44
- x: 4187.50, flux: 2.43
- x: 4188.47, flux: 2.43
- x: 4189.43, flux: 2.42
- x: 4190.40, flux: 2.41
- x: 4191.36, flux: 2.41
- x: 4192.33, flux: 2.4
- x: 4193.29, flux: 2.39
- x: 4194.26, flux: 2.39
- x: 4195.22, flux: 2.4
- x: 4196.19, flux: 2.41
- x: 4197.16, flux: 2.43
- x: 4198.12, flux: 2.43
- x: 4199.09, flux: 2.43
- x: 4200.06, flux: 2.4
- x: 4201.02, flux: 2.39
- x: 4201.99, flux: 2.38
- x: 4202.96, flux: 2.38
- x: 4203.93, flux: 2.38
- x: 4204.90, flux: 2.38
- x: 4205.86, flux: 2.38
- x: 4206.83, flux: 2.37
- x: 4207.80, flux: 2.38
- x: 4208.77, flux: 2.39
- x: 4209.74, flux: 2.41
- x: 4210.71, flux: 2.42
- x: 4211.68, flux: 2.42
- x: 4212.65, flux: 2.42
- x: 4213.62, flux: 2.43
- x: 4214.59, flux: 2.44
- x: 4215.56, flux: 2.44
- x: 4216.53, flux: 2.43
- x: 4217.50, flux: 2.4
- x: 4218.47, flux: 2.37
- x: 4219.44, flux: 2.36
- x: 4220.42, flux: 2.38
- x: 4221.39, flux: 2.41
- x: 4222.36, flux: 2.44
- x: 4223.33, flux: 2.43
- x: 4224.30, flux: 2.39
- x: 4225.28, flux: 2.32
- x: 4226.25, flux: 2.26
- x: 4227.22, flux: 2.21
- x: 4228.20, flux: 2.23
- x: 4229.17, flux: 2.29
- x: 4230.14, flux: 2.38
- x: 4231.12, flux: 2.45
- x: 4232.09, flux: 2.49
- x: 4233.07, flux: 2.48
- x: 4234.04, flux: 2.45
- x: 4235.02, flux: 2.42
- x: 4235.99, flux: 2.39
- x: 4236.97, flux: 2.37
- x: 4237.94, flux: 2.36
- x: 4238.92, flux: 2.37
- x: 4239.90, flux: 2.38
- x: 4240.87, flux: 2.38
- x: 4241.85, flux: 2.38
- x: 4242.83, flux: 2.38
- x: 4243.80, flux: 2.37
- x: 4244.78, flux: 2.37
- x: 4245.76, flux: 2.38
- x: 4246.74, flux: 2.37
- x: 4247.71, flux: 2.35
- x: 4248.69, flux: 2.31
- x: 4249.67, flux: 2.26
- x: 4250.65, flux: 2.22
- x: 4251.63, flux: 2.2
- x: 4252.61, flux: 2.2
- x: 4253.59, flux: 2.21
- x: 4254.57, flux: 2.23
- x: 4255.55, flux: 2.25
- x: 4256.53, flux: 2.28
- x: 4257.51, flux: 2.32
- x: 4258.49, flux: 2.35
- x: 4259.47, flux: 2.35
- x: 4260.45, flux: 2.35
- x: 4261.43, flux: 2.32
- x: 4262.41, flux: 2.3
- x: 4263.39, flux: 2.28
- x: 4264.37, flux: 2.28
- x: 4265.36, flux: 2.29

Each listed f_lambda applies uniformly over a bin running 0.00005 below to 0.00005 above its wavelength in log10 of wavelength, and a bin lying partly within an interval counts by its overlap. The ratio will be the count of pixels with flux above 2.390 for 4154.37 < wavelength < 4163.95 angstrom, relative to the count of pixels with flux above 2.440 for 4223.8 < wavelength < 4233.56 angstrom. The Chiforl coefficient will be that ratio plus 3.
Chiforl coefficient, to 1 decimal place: 6.3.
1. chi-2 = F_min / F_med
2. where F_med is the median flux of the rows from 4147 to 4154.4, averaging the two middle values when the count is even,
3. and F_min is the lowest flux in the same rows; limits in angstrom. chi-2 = 0.965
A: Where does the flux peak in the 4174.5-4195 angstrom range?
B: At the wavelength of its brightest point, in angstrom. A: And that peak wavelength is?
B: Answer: 4174.99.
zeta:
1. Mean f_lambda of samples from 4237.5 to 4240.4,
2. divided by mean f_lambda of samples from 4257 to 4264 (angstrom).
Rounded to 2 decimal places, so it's 1.02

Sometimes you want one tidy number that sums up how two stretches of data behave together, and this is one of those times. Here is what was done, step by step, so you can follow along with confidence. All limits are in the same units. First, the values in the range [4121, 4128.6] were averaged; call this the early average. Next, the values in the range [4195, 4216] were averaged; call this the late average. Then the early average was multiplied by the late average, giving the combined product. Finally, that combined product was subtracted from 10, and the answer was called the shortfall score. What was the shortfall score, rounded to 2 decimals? 4.01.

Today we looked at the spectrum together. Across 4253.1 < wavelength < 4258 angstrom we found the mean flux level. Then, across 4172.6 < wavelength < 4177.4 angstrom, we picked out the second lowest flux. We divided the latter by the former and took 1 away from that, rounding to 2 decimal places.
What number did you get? 0.10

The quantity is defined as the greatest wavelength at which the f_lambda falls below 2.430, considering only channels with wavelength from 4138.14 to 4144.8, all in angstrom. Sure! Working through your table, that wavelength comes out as 4144.34 angstrom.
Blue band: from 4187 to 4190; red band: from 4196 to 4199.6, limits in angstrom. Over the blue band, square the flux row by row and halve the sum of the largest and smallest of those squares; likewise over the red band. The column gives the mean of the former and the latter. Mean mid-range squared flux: 5.87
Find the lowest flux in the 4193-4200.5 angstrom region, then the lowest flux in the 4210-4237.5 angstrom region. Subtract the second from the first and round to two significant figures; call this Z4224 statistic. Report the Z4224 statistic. 0.18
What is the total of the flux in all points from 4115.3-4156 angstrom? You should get 105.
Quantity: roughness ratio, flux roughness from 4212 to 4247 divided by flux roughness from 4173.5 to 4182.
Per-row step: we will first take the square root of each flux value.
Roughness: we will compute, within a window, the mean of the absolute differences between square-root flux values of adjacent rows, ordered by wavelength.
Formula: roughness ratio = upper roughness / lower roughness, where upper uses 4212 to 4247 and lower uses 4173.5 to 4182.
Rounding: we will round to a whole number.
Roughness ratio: 3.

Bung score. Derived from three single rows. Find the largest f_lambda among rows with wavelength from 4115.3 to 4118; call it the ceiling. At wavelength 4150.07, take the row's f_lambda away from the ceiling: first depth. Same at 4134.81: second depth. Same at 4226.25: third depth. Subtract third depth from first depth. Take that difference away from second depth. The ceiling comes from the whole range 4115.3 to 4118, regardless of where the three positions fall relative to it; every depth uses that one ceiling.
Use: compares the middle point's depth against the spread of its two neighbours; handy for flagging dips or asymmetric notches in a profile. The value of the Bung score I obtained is 0.28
